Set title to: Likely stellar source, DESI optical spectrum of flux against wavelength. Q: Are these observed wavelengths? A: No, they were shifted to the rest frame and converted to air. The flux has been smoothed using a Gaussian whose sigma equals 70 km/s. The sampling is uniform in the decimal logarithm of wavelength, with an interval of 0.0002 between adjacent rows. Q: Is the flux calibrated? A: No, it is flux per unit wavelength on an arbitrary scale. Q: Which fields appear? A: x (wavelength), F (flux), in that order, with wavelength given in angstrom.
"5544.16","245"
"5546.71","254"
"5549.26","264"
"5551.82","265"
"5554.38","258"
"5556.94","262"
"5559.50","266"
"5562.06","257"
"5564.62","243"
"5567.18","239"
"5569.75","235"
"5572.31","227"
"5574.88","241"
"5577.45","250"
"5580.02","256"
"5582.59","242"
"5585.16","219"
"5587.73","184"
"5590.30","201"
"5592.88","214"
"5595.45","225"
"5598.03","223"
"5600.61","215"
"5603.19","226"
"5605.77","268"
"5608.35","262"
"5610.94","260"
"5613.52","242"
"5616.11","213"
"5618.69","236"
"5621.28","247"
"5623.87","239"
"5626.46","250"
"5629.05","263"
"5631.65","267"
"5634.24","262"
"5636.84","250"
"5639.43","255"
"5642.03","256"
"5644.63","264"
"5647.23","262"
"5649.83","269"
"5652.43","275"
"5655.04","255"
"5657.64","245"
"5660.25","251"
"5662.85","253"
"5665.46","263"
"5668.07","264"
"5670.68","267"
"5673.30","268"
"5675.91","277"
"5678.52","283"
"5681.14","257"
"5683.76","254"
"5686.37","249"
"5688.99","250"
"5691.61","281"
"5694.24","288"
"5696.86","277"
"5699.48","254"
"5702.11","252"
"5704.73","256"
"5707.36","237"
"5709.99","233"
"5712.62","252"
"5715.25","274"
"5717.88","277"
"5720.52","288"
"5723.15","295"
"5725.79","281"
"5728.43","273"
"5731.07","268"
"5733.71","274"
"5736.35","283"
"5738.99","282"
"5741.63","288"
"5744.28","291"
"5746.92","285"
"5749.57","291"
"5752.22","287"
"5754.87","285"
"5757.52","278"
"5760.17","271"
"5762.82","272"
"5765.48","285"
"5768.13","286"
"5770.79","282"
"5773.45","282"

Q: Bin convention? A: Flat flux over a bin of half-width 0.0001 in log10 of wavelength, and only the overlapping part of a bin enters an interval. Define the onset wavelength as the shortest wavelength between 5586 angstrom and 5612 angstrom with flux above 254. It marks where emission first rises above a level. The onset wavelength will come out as 5605.77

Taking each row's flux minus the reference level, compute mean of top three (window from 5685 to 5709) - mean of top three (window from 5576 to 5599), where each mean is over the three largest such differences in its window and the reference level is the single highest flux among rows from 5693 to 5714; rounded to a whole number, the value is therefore 33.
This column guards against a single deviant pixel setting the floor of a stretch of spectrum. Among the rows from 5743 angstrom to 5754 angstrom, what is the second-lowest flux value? 287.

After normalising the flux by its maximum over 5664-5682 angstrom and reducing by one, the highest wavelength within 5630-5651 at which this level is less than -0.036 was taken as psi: 5649.83 angstrom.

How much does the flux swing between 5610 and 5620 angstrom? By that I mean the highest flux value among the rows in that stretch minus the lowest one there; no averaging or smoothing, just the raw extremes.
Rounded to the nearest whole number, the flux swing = 47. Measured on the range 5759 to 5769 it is 15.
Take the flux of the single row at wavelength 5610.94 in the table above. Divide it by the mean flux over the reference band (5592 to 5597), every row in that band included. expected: 1.18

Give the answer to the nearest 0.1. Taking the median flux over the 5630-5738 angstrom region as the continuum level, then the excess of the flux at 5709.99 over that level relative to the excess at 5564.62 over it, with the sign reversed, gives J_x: -1.5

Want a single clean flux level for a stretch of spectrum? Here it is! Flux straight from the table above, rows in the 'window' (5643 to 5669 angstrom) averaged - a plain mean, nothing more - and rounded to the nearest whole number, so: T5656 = 260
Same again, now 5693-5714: 256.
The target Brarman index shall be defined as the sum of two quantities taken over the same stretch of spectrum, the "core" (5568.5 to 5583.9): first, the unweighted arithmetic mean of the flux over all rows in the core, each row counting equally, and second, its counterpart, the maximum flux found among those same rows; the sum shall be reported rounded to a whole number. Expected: 498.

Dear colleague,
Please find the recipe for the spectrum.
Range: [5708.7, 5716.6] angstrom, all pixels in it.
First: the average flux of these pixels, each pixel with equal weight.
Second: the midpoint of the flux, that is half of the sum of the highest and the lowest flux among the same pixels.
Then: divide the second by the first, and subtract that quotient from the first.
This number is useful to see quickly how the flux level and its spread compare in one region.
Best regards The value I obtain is 252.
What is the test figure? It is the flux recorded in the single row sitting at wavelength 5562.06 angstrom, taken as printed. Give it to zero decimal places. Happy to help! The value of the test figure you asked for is 257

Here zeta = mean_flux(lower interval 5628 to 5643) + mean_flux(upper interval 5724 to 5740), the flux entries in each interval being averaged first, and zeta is 536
